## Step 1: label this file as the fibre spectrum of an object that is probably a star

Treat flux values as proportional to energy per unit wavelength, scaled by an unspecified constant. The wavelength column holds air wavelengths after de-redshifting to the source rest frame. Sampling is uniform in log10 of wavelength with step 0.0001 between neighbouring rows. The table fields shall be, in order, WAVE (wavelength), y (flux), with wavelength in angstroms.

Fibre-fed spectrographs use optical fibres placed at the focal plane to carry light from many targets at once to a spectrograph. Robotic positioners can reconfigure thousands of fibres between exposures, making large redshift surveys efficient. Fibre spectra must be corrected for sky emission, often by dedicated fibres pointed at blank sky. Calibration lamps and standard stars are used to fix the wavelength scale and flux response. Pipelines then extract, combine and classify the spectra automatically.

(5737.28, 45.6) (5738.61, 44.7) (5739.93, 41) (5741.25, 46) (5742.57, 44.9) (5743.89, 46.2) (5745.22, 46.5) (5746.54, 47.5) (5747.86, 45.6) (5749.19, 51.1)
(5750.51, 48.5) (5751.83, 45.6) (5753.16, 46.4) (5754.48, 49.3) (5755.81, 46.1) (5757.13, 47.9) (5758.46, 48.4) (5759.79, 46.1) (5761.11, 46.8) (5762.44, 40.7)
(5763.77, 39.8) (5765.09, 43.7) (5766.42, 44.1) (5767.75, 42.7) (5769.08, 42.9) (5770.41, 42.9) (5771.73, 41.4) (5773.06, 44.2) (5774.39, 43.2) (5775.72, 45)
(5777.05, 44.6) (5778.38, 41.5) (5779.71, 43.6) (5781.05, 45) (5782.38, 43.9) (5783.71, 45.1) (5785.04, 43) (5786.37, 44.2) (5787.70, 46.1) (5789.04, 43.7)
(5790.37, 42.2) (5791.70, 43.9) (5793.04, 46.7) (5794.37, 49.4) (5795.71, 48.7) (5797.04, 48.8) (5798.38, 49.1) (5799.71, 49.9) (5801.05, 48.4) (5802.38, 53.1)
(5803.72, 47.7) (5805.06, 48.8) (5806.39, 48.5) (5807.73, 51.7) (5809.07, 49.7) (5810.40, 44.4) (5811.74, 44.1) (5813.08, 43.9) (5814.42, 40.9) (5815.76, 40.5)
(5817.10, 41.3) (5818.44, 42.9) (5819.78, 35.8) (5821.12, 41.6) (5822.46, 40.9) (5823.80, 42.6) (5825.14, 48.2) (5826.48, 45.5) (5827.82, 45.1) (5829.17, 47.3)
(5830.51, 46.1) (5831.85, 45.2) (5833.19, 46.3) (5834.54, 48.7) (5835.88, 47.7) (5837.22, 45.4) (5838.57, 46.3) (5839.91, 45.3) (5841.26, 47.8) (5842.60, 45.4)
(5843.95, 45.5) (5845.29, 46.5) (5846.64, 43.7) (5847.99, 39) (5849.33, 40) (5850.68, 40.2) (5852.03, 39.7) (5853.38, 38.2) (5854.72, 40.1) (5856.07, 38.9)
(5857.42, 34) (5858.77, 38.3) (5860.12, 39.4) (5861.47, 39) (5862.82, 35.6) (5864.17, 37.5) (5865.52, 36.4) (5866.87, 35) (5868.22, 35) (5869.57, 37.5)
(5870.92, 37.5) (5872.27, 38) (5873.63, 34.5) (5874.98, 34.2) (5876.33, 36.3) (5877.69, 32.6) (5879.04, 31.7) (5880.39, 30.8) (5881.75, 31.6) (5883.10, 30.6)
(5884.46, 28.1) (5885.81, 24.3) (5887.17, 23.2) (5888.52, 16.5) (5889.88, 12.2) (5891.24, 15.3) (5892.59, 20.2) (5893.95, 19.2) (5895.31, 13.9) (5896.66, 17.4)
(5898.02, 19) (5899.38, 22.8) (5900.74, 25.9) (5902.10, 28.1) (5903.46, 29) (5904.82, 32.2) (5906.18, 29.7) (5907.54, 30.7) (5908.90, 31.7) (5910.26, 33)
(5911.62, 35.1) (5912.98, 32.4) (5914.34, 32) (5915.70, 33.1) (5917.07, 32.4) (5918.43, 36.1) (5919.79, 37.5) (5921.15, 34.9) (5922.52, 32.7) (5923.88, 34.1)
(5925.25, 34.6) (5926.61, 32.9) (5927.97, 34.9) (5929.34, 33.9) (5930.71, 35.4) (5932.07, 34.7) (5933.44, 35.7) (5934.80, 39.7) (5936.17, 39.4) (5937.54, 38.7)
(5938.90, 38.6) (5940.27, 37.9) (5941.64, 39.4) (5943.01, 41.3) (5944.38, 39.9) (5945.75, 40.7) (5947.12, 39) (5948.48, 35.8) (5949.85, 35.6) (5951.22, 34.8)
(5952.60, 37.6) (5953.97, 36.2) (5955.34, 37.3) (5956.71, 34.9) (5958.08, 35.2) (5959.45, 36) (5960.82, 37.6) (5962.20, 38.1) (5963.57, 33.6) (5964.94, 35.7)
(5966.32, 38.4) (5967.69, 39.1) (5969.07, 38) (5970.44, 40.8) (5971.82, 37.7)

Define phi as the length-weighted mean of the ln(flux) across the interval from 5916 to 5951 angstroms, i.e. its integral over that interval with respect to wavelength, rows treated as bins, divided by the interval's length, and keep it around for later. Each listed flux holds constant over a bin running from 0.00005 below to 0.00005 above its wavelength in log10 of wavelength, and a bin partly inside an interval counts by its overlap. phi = 3.60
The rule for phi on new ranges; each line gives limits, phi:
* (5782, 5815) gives 3.84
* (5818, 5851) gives 3.79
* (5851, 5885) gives 3.57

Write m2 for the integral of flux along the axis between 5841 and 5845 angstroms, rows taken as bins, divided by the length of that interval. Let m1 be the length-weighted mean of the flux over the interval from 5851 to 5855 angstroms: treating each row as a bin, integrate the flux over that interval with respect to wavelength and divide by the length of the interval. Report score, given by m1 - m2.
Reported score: -7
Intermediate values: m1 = 39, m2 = 46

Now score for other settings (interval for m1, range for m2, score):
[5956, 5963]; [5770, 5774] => -7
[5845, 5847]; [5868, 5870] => 9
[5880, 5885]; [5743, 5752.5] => -17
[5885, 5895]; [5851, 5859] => -20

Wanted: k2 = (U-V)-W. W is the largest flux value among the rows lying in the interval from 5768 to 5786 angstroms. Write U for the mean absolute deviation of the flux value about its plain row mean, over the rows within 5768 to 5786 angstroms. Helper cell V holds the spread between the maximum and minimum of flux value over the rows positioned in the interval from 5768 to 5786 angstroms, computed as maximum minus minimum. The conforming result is -48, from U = 1.0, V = 4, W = 45.1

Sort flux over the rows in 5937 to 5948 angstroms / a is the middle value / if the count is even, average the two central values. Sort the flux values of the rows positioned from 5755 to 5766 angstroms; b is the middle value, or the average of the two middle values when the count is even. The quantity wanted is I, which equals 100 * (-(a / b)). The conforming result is -85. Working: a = 39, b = 46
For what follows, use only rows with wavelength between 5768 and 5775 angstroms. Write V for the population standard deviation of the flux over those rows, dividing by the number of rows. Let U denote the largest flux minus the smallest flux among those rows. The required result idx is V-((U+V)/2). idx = -1.0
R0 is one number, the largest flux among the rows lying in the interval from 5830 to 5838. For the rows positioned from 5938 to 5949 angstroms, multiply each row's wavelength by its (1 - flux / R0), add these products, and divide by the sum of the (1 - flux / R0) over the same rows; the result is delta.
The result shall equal 5943.8 angstroms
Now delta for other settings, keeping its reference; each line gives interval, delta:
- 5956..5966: 5960.8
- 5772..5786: 5779.0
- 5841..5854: 5849.3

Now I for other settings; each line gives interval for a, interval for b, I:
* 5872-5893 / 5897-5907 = -109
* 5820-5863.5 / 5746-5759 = -93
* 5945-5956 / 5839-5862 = -92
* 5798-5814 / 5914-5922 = -143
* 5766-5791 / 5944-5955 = -118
